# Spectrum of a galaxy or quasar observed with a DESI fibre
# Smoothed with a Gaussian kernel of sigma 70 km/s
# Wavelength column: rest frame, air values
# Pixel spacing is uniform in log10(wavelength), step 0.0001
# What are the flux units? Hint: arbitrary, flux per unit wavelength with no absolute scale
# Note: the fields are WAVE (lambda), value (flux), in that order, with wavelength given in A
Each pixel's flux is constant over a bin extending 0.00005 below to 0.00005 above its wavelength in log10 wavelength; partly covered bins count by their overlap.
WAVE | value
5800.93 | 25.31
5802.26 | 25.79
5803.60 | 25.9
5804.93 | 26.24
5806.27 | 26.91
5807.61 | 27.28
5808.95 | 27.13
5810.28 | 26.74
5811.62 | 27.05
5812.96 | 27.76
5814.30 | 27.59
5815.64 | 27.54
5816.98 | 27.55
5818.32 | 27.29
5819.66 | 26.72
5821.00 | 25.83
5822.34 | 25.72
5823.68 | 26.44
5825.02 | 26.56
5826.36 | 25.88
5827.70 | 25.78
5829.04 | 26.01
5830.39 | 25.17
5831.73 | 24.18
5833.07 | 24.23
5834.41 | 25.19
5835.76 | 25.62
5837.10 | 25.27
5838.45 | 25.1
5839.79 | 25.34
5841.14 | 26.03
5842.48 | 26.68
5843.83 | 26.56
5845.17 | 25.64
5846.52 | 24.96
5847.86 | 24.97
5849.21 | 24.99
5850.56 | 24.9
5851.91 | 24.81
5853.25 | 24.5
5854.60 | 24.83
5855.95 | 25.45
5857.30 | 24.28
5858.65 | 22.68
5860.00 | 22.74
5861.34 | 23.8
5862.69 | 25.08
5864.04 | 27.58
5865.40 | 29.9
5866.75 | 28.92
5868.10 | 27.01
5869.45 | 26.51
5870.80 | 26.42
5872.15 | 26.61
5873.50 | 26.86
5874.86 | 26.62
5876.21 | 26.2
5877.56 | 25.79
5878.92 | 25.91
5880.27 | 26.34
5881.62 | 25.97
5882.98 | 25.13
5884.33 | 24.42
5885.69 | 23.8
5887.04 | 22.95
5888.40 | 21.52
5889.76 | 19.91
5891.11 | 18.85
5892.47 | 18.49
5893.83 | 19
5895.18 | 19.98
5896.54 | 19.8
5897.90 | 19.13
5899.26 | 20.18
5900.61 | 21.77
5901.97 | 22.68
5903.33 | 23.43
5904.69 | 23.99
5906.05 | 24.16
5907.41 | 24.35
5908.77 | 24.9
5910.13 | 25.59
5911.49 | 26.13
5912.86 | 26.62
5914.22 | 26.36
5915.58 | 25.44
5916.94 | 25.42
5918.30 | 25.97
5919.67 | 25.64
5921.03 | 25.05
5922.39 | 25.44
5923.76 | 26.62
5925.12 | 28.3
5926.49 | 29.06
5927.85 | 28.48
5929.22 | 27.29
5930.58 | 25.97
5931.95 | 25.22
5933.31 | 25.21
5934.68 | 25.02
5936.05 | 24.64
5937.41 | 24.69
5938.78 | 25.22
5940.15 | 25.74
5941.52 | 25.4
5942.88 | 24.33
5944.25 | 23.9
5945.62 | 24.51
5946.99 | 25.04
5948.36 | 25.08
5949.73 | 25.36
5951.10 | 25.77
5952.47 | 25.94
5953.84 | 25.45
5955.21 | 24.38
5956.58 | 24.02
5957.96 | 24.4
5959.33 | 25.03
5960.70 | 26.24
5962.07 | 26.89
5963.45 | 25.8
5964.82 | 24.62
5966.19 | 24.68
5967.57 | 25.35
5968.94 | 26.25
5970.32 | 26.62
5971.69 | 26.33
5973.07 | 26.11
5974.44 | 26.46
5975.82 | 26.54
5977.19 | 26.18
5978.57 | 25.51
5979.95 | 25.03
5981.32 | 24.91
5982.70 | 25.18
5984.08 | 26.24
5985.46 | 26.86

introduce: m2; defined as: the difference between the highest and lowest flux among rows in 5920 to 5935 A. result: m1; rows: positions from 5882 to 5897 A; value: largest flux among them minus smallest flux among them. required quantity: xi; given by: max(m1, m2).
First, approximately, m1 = 6.6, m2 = 4.0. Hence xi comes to 6.6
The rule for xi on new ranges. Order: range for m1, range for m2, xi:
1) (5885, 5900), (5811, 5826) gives 5.3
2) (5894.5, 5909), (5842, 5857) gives 5.8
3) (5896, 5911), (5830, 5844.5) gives 6.5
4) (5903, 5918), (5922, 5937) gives 4.4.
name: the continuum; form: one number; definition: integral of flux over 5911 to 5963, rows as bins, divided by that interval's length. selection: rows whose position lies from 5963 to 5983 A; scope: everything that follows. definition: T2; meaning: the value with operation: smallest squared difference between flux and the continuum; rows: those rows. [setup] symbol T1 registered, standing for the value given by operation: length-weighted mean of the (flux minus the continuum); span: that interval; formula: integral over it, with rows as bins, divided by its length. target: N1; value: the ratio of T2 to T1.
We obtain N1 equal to 0.363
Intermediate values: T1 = 0.1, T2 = 0.020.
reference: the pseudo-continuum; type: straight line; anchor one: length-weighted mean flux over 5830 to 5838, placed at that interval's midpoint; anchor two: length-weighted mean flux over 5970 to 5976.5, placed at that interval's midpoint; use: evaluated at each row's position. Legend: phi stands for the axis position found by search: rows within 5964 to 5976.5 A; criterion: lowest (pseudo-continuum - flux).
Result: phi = 5970.32 A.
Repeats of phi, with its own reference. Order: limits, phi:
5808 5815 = 5812.96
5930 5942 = 5930.58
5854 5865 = 5864.04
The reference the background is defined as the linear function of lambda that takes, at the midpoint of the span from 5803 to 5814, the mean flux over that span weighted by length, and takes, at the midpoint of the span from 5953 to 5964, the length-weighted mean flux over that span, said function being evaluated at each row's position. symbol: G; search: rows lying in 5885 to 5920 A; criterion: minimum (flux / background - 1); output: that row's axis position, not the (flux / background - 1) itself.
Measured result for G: 5892.47 A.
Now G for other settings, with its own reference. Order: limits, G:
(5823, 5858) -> 5831.73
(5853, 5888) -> 5858.65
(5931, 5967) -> 5944.25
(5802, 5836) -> 5831.73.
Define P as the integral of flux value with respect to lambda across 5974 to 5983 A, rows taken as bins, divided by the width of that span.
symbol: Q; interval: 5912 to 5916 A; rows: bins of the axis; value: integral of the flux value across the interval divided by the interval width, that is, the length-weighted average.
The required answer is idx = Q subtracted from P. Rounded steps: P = 25.7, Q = 26.2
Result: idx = -0.5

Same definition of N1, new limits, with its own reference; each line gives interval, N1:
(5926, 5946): -0.221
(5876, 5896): -0.006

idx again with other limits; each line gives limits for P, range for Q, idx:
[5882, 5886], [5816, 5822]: -2.2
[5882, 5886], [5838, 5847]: -1.2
